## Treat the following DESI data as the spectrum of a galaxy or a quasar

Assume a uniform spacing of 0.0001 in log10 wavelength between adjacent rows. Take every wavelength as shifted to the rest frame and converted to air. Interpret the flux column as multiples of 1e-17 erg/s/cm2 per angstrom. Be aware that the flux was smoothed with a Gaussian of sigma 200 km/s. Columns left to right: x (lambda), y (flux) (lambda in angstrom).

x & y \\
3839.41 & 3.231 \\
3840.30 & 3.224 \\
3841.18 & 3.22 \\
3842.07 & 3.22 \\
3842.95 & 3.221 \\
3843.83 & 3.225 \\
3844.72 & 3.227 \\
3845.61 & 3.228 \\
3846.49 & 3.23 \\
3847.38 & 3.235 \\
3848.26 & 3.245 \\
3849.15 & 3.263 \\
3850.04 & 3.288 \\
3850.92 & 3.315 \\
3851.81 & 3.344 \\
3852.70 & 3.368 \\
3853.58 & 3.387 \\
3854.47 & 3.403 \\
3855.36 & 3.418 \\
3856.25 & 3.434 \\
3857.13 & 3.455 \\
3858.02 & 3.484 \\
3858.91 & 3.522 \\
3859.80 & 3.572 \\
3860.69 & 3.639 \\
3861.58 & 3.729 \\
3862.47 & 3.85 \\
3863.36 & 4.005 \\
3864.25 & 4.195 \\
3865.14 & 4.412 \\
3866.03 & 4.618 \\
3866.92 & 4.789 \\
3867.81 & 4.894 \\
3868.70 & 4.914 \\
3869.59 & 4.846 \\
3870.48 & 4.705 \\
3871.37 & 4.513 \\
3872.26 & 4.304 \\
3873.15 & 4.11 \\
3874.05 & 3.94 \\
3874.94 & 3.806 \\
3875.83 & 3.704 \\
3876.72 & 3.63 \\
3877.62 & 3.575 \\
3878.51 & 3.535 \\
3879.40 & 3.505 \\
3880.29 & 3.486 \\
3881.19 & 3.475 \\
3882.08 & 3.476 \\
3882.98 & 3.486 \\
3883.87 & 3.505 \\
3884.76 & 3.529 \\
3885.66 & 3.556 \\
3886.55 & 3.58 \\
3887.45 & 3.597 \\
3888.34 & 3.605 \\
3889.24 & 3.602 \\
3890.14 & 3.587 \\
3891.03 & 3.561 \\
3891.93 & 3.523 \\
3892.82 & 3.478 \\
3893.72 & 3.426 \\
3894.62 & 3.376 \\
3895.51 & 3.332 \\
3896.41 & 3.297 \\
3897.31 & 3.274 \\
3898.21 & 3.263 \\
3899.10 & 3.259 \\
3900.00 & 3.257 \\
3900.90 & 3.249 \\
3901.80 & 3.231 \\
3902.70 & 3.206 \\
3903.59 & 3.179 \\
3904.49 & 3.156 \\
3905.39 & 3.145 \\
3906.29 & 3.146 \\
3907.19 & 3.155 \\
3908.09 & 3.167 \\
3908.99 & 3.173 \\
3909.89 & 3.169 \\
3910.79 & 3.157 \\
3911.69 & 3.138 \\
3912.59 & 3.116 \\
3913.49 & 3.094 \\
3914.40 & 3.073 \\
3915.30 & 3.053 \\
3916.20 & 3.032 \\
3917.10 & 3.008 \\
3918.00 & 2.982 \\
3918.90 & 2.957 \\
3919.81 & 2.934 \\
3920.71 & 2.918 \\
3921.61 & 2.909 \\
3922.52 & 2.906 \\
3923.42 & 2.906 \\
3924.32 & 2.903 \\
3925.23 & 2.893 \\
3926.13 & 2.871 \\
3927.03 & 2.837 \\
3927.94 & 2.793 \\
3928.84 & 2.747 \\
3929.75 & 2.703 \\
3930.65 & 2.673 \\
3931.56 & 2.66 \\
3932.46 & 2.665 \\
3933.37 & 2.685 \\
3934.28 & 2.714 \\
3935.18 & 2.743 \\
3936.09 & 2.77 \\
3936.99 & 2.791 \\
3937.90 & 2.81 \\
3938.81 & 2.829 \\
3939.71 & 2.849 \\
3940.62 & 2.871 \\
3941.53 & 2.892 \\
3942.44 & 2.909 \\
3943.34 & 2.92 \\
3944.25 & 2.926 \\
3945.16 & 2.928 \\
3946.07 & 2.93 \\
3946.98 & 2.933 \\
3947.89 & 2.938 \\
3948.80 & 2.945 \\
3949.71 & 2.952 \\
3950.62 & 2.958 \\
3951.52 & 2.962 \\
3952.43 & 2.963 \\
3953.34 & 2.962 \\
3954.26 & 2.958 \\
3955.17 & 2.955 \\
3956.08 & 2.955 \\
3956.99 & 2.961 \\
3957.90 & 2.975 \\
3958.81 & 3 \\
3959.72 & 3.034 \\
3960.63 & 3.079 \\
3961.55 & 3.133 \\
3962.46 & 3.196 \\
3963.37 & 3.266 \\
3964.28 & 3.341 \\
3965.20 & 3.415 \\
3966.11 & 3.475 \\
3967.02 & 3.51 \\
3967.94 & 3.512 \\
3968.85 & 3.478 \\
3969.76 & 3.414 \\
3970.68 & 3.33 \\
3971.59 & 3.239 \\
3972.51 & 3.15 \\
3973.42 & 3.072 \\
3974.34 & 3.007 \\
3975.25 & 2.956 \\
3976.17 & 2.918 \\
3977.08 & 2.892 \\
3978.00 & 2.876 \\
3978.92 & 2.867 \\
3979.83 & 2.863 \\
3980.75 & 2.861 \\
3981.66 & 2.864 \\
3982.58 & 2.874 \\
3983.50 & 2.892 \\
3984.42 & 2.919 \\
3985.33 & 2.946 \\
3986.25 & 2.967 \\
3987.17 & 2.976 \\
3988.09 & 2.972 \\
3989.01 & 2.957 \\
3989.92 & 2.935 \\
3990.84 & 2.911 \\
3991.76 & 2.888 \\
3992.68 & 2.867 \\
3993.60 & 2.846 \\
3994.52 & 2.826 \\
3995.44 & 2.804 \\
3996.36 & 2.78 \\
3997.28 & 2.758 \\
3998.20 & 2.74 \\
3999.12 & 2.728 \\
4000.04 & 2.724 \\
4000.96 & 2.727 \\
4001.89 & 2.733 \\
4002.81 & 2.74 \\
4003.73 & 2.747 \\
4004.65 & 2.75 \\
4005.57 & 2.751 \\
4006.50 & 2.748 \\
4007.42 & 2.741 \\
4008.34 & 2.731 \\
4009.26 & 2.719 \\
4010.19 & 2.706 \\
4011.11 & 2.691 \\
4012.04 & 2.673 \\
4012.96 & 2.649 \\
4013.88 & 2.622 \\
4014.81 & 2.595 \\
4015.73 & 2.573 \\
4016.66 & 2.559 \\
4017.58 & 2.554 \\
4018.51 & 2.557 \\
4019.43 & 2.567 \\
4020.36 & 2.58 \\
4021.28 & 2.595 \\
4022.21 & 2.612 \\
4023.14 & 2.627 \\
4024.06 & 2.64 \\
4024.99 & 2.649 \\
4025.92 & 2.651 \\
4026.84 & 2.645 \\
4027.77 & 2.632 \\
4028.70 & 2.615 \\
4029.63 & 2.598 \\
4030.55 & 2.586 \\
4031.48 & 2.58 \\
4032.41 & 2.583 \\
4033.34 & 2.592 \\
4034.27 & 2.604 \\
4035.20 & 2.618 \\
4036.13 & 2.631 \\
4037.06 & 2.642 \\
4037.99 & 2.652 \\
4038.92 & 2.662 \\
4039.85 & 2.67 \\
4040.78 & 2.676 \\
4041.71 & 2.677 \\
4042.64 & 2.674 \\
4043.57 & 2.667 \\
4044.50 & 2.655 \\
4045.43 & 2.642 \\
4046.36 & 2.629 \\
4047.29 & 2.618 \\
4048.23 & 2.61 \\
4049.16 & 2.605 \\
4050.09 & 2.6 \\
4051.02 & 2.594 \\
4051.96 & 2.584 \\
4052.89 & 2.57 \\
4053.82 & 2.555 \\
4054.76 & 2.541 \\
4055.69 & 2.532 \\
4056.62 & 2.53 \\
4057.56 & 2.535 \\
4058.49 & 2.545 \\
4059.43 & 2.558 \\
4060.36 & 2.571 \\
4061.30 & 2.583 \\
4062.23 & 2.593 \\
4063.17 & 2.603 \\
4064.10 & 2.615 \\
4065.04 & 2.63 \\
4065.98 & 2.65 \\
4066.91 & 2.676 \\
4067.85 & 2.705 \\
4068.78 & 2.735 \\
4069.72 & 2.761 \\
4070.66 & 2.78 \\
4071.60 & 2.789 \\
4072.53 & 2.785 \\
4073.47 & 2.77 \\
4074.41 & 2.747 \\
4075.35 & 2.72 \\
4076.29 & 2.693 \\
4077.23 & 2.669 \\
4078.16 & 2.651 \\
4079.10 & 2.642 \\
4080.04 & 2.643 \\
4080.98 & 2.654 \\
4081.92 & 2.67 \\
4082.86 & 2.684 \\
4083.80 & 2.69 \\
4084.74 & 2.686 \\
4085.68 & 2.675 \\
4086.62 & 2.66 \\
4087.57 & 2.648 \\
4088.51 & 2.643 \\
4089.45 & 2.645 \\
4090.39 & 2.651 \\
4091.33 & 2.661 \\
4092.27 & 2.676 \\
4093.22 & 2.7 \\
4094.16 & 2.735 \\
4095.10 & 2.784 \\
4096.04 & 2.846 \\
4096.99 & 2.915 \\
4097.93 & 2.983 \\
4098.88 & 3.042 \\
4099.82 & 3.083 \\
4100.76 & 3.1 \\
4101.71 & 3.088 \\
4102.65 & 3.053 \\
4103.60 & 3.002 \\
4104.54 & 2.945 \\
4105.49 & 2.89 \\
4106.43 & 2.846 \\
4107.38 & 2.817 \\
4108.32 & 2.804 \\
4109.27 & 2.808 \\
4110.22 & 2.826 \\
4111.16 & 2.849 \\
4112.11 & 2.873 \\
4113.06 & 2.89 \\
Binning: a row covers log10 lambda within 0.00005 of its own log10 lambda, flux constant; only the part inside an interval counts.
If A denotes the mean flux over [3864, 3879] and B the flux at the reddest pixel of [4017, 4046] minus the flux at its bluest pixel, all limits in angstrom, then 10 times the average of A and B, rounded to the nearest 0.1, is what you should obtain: 21.8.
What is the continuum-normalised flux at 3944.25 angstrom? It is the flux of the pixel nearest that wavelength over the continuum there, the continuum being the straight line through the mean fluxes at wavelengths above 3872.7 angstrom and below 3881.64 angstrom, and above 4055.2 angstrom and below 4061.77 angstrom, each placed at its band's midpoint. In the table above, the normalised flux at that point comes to 0.90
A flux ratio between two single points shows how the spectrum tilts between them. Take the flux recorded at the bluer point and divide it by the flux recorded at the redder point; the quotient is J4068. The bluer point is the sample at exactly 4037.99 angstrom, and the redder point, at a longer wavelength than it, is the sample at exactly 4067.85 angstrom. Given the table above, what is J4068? 0.98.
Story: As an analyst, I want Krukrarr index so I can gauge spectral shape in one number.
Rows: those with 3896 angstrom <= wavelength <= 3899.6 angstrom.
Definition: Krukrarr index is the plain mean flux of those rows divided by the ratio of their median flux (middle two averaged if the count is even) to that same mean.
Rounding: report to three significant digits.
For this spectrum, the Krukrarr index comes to 3.28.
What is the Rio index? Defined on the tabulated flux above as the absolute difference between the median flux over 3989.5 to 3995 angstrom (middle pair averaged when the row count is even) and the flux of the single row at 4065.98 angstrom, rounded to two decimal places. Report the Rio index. 0.23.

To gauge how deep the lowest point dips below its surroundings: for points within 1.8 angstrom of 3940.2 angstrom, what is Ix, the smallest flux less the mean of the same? -0.031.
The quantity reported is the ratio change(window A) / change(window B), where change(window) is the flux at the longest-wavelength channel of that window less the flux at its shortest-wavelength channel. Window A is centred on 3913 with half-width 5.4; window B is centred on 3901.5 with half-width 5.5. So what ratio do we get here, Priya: 1.2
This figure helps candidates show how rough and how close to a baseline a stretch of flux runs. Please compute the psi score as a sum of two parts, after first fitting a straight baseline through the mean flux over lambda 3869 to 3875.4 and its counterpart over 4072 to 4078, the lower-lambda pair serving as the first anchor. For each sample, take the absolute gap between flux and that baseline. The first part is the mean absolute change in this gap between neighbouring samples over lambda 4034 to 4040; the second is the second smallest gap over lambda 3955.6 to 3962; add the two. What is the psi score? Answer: 0.6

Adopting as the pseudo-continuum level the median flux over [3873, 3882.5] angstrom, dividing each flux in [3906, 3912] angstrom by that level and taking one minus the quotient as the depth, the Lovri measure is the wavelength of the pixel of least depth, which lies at 3908.99 angstrom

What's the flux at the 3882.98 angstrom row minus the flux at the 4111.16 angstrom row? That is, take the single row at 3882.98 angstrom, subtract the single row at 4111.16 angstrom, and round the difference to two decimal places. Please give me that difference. 0.64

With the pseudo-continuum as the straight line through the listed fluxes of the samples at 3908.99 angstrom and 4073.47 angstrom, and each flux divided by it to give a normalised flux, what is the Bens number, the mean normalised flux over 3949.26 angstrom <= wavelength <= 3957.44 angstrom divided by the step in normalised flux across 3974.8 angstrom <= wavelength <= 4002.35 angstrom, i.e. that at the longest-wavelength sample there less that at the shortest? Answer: -18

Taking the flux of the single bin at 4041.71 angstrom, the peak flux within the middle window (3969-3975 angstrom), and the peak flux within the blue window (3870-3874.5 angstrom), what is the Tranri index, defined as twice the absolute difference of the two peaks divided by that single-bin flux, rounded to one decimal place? 1.0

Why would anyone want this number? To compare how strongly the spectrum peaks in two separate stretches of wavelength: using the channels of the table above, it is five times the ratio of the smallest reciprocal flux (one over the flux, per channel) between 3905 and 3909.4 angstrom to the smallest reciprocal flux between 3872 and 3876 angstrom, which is 6.78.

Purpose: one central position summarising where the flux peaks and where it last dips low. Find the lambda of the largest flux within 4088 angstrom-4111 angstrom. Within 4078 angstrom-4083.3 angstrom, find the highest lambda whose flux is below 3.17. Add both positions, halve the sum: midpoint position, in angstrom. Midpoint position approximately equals 4091.8 angstrom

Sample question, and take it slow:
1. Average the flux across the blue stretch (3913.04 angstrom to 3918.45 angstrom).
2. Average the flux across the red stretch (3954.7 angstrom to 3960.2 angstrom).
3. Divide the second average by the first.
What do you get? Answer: 0.98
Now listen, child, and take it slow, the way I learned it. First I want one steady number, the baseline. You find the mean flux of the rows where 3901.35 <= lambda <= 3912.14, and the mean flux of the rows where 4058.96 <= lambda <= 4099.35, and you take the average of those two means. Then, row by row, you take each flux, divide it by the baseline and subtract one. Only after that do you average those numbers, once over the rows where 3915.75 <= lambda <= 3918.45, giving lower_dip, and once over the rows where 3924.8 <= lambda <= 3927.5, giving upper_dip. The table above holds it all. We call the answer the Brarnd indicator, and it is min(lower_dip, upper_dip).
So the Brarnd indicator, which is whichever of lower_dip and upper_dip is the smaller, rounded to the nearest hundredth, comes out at -0.02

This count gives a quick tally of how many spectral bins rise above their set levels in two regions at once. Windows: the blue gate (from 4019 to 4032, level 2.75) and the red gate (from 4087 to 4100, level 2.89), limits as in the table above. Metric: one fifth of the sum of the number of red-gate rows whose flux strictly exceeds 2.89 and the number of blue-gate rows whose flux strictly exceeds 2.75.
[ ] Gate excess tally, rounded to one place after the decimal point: 0.8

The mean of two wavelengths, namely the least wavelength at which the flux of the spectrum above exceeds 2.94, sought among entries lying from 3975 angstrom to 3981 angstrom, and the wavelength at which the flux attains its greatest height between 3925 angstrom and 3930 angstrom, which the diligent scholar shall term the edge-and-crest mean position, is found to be 3950.2 angstrom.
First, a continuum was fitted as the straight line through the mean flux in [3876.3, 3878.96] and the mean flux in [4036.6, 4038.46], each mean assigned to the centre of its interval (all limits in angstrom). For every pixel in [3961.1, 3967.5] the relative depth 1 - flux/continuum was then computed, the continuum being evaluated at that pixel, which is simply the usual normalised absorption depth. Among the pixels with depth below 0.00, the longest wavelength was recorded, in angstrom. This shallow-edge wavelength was 3967.02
